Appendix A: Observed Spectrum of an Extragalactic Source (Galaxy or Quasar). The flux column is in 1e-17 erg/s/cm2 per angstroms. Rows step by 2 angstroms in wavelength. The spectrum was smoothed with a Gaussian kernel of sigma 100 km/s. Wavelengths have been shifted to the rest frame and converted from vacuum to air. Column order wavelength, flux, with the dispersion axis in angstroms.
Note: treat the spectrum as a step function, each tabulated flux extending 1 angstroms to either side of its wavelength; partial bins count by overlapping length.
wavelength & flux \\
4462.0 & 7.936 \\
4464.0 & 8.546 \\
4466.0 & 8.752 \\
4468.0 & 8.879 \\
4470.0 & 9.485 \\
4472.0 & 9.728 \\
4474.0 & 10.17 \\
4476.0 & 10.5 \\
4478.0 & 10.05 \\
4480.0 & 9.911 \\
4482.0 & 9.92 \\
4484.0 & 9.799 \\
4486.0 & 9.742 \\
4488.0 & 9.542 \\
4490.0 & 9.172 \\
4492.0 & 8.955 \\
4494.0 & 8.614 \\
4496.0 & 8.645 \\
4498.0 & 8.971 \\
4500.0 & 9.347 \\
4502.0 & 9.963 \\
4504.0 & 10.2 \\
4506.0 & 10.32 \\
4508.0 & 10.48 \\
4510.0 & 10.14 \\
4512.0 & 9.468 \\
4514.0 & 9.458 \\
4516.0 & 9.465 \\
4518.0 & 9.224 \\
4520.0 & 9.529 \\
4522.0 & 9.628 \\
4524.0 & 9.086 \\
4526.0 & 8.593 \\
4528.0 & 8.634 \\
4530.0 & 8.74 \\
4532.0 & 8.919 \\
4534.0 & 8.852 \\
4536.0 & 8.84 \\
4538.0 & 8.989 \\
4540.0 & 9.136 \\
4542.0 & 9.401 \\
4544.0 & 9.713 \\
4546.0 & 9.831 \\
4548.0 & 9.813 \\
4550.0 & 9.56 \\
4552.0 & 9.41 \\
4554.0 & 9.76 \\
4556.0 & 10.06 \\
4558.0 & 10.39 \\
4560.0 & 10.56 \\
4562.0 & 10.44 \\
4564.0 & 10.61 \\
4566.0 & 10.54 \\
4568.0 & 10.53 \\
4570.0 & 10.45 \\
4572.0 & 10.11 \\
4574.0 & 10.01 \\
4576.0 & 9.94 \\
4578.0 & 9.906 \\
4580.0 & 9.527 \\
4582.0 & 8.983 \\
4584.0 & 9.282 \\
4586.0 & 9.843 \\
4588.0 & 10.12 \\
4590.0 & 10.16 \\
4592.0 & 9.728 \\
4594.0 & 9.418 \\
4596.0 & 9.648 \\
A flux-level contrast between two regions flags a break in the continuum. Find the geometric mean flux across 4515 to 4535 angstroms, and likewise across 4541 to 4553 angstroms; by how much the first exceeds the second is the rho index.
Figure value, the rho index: -0.6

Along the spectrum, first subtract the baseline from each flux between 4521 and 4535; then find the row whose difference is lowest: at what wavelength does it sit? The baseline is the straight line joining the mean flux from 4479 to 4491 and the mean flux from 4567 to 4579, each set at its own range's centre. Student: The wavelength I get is 4526.0 angstroms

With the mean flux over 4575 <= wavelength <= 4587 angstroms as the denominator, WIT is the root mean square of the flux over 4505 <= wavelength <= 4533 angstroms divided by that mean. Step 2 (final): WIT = 0.98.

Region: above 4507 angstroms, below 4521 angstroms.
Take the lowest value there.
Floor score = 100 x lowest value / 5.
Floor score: 184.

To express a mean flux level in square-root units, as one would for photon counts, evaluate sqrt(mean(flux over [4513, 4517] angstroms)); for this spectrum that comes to 3.08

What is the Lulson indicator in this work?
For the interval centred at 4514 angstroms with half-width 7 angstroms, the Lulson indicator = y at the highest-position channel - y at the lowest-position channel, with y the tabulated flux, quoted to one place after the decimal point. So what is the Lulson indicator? -1.0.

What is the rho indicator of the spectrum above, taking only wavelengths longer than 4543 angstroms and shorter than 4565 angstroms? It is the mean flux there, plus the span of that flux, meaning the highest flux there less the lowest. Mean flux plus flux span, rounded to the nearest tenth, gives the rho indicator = 11.2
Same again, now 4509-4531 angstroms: 10.8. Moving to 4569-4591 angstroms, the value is 11.3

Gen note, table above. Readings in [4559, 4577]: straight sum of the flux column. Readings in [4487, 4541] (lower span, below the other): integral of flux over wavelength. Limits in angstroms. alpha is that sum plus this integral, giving 595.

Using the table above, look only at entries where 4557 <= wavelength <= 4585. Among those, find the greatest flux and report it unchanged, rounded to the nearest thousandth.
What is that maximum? 10.610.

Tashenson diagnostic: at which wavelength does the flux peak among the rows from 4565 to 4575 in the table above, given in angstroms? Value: 4566.0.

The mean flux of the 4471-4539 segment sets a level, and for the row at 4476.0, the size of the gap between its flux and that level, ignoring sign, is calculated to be 1.0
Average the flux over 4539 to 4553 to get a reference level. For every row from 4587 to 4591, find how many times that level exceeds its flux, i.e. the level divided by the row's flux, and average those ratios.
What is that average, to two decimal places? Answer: 0.94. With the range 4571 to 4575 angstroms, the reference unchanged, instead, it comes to 0.95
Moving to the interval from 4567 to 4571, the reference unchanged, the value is 0.91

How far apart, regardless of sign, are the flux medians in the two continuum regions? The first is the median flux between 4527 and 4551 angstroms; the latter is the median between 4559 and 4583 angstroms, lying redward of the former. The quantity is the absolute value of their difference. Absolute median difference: 1.2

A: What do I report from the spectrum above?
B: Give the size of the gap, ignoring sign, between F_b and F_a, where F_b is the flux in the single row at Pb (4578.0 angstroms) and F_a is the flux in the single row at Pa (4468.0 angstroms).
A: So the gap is 1.0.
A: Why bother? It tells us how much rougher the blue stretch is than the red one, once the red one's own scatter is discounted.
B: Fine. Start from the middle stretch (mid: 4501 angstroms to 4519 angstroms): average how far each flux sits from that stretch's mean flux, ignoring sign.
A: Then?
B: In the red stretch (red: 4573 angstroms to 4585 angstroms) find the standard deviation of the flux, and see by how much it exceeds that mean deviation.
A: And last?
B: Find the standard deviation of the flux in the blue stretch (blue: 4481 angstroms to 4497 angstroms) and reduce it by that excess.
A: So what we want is 0.51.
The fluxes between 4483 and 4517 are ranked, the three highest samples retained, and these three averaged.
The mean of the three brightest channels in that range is 10.3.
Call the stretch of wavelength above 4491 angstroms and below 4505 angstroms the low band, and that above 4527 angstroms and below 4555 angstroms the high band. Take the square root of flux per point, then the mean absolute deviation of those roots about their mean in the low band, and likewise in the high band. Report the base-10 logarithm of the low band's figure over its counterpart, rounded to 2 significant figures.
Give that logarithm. 0.12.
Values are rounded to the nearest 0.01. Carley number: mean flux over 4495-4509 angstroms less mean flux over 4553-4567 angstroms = -0.63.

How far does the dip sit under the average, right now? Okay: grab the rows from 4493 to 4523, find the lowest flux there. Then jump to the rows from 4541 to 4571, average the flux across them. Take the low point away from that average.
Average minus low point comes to 1.46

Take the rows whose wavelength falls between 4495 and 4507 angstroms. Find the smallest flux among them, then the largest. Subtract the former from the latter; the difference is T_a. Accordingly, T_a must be 1.7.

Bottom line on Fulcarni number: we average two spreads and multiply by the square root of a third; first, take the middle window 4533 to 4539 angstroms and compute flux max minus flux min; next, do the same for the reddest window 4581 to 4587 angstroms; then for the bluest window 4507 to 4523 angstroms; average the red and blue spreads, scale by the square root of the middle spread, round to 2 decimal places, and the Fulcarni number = 0.41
